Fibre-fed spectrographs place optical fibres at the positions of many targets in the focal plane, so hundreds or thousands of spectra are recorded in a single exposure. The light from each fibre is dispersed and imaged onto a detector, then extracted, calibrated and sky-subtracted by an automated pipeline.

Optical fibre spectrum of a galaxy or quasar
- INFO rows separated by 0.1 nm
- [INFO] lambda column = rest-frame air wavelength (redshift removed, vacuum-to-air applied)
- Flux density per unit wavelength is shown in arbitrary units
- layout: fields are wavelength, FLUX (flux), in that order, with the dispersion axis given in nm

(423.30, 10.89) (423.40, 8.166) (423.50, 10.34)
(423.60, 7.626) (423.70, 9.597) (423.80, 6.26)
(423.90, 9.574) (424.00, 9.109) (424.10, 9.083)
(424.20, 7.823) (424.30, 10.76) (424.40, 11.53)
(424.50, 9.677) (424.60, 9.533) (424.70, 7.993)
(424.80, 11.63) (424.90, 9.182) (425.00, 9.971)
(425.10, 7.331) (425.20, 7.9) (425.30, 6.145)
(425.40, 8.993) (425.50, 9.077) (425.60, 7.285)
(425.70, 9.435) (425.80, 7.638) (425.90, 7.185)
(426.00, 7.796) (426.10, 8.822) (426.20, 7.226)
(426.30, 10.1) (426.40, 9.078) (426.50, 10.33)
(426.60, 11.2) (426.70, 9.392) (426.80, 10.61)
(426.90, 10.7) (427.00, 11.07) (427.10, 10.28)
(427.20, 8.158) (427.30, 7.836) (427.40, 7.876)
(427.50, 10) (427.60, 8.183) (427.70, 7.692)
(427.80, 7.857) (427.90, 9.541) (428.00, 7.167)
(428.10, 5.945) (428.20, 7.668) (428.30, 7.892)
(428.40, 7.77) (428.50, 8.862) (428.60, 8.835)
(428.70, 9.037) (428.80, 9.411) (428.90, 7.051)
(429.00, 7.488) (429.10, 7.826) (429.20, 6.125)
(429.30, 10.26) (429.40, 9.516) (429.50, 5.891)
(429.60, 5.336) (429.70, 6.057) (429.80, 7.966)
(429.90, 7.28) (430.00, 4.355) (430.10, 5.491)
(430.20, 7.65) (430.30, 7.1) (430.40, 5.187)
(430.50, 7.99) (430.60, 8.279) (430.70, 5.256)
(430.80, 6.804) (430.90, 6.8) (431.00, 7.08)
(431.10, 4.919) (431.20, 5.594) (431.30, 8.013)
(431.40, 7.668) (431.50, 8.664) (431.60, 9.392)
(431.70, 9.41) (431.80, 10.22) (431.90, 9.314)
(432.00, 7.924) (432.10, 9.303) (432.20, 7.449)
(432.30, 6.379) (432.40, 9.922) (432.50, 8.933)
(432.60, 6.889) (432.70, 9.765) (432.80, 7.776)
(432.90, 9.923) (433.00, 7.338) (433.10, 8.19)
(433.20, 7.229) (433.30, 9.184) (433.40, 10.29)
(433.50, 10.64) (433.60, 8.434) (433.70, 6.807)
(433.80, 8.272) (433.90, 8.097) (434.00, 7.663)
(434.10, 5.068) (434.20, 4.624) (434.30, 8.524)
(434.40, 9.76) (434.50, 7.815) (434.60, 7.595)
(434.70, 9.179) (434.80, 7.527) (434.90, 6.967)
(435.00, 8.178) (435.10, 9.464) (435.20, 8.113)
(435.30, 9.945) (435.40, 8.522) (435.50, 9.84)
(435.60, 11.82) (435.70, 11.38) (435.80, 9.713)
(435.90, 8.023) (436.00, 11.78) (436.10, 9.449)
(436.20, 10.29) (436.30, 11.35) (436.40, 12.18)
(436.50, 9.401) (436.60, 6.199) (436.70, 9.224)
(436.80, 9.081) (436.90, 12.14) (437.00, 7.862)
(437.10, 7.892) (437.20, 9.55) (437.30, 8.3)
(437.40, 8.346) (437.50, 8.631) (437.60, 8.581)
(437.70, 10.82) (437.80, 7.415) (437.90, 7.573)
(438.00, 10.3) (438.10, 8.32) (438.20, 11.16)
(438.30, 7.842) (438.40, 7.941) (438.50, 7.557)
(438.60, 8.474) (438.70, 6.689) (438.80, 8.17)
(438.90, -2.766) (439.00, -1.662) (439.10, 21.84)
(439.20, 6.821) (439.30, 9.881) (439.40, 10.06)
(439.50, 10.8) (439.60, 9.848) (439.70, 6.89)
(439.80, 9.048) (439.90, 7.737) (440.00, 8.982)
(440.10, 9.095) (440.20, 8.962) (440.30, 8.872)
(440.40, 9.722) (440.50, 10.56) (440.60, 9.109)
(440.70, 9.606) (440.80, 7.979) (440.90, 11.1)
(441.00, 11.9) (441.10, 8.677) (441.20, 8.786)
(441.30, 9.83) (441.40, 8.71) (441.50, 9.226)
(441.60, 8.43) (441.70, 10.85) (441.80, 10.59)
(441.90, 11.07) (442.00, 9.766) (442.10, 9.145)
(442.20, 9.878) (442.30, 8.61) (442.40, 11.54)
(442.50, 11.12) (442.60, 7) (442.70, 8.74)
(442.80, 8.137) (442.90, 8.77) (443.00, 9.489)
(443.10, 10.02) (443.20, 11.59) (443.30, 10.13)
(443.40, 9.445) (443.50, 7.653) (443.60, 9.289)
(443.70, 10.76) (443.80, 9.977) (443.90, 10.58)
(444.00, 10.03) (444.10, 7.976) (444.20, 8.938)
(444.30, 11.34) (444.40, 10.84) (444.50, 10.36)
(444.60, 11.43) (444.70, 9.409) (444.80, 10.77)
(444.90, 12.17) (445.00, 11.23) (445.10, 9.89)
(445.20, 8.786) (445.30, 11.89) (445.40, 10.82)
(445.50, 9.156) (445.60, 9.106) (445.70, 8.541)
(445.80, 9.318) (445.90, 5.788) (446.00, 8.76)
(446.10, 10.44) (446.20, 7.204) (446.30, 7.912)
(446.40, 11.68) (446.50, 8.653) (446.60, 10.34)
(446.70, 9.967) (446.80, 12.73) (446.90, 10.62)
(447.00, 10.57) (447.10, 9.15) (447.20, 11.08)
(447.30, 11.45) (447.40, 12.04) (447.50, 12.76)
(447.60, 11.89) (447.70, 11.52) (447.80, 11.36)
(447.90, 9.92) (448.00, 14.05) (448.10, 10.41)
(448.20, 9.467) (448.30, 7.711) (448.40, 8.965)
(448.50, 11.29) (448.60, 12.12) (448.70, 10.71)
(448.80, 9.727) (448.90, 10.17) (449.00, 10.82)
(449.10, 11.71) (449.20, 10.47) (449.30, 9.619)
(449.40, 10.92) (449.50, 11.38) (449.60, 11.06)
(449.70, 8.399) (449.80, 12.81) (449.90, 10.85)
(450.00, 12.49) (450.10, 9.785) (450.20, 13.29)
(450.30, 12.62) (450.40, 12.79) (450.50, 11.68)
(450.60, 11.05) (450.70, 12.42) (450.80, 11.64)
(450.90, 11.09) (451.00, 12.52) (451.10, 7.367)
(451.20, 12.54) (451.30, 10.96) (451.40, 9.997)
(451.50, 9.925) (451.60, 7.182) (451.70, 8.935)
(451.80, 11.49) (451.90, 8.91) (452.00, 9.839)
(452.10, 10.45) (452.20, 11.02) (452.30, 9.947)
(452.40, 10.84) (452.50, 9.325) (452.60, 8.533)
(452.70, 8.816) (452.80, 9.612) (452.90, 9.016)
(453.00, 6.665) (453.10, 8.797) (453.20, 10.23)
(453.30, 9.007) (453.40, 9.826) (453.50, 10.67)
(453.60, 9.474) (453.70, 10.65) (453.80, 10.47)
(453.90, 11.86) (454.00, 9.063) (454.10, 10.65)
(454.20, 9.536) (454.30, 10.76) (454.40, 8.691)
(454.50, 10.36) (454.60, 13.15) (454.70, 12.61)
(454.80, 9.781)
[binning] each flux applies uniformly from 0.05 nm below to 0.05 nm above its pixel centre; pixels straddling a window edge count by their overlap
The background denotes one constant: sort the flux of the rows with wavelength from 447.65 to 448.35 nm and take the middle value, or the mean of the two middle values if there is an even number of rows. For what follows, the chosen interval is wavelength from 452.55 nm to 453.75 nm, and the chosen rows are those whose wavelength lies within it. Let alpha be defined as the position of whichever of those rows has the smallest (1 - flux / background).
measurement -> 453.50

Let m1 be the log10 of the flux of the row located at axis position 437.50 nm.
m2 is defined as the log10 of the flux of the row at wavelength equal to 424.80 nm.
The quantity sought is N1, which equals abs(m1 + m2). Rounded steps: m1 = 0.936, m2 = 1.07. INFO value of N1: 2.00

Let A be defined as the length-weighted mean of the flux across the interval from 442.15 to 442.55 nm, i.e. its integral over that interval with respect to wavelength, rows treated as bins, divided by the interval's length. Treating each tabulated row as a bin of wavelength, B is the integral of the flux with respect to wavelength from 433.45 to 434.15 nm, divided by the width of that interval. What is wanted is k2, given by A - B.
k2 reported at 2.4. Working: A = 10.3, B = 7.9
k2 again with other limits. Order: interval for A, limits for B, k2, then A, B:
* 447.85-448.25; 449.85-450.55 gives -1.0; 11.0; 11.9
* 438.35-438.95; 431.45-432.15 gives -3.2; 6.0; 9.2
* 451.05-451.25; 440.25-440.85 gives 0.6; 10.0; 9.3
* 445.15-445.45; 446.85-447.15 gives 0.4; 10.5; 10.1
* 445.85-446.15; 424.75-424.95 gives -2.1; 8.3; 10.4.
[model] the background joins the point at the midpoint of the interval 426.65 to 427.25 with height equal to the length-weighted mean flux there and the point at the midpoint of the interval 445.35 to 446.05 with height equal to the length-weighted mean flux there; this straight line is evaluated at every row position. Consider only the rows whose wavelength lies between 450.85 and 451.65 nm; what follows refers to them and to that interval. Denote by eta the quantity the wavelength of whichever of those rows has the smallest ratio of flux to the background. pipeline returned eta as 451.60 nm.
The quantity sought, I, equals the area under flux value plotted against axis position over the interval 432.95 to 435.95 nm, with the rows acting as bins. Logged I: 25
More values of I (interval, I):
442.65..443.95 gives 12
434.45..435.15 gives 6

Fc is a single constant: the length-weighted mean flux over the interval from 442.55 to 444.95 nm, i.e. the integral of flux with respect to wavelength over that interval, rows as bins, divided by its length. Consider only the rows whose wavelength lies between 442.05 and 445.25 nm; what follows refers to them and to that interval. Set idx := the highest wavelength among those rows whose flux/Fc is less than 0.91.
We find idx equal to 445.20 nm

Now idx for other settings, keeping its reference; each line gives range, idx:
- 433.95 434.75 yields 434.60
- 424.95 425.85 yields 425.80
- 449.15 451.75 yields 451.60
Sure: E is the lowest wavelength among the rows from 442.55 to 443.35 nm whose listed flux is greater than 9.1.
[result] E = 443.00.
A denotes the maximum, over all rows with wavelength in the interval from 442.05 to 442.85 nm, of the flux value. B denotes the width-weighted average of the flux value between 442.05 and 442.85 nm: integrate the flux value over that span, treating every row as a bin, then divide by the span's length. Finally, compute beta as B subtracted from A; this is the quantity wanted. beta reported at 2.3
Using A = 11.54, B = 9.3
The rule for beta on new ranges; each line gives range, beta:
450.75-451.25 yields 1.5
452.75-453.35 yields 1.3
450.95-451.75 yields 2.6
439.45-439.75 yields 1.6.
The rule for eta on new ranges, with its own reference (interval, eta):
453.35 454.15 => 454.00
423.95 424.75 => 424.20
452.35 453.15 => 453.00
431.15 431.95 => 431.20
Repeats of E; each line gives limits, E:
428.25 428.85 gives 428.80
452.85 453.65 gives 453.20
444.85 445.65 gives 444.90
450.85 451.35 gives 450.90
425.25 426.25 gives 425.70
